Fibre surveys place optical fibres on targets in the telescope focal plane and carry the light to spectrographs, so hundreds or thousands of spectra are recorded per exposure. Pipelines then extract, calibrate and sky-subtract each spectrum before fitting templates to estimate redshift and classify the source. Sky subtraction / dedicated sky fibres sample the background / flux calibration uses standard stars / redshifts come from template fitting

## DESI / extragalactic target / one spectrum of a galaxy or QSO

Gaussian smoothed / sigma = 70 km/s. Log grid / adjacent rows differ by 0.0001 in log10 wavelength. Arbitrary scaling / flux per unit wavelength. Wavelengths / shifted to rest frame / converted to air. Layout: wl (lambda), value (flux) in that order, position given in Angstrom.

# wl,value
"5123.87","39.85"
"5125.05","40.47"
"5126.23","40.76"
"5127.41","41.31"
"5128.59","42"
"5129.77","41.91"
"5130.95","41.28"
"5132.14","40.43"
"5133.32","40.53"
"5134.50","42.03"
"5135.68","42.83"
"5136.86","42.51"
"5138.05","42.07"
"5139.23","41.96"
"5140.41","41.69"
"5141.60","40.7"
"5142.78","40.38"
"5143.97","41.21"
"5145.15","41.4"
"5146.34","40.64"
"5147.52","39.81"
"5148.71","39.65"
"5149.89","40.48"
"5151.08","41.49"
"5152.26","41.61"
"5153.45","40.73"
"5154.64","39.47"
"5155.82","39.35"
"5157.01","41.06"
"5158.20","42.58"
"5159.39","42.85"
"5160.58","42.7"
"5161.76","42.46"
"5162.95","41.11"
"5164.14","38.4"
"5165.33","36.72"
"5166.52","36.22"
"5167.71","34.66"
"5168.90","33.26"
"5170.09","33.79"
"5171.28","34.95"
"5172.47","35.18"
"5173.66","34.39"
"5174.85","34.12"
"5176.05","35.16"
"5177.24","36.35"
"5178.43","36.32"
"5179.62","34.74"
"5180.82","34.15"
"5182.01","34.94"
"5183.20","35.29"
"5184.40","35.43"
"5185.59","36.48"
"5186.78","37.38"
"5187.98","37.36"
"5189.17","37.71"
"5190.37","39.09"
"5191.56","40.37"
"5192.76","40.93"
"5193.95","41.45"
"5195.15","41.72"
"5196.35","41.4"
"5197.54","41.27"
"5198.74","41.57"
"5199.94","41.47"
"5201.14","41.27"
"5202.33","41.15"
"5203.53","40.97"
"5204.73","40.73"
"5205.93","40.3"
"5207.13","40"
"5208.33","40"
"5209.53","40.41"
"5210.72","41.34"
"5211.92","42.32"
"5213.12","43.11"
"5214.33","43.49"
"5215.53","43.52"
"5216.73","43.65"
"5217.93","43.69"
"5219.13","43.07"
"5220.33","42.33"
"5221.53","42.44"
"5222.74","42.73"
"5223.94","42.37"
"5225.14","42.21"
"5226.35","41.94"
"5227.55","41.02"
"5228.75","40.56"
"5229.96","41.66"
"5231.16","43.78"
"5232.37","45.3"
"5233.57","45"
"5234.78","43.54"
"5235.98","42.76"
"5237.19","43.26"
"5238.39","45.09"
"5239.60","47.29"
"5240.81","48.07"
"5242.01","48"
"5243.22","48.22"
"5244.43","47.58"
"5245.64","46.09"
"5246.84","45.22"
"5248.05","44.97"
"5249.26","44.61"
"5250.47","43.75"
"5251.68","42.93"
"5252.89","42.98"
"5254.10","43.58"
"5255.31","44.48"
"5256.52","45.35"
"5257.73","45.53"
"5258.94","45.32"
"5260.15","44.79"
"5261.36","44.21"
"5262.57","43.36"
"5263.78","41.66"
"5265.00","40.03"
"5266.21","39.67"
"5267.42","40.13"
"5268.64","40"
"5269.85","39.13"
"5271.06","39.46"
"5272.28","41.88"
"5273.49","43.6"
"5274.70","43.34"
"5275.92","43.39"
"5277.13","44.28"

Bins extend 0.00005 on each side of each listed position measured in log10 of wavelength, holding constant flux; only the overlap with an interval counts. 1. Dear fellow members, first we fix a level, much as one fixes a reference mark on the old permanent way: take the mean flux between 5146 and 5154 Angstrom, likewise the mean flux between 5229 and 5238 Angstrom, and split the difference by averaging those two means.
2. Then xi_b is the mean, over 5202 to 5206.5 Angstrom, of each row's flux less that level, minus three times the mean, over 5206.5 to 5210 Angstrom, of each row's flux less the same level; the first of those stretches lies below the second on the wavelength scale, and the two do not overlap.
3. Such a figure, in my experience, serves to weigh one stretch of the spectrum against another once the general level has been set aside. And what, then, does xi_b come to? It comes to 5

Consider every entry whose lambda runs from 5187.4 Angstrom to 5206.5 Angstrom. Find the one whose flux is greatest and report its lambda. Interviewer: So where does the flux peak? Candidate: 5195.15 Angstrom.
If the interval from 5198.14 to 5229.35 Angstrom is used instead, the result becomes 5217.93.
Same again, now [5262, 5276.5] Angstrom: 5273.49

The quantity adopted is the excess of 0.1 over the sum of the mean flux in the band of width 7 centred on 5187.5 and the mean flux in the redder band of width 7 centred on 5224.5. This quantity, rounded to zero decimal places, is -79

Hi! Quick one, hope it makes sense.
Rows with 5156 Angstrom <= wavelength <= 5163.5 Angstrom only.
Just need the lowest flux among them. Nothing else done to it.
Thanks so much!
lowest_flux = 41.06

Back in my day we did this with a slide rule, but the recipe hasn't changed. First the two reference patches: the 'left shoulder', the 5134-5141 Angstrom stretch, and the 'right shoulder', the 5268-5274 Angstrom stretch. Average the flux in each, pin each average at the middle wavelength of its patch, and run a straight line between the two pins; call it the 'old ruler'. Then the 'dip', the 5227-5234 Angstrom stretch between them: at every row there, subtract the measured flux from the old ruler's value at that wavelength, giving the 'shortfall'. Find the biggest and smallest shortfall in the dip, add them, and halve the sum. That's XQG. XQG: -1.7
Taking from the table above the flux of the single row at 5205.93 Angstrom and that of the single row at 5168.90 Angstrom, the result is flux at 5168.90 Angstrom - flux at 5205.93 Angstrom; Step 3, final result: -7.0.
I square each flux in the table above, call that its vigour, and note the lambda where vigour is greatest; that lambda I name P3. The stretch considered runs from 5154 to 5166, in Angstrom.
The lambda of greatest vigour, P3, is 5159.39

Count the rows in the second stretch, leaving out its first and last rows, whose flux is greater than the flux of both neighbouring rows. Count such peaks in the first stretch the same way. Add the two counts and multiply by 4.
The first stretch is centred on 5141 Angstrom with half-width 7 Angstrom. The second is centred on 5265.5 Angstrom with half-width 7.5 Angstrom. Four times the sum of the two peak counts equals 12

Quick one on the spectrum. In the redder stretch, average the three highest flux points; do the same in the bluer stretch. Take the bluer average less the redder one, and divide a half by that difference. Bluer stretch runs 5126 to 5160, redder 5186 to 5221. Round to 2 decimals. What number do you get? -0.58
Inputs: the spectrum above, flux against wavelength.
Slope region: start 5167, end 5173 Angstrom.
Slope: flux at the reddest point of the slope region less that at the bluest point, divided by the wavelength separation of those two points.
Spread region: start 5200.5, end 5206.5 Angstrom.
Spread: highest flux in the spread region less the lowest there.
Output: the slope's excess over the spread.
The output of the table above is -0.9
